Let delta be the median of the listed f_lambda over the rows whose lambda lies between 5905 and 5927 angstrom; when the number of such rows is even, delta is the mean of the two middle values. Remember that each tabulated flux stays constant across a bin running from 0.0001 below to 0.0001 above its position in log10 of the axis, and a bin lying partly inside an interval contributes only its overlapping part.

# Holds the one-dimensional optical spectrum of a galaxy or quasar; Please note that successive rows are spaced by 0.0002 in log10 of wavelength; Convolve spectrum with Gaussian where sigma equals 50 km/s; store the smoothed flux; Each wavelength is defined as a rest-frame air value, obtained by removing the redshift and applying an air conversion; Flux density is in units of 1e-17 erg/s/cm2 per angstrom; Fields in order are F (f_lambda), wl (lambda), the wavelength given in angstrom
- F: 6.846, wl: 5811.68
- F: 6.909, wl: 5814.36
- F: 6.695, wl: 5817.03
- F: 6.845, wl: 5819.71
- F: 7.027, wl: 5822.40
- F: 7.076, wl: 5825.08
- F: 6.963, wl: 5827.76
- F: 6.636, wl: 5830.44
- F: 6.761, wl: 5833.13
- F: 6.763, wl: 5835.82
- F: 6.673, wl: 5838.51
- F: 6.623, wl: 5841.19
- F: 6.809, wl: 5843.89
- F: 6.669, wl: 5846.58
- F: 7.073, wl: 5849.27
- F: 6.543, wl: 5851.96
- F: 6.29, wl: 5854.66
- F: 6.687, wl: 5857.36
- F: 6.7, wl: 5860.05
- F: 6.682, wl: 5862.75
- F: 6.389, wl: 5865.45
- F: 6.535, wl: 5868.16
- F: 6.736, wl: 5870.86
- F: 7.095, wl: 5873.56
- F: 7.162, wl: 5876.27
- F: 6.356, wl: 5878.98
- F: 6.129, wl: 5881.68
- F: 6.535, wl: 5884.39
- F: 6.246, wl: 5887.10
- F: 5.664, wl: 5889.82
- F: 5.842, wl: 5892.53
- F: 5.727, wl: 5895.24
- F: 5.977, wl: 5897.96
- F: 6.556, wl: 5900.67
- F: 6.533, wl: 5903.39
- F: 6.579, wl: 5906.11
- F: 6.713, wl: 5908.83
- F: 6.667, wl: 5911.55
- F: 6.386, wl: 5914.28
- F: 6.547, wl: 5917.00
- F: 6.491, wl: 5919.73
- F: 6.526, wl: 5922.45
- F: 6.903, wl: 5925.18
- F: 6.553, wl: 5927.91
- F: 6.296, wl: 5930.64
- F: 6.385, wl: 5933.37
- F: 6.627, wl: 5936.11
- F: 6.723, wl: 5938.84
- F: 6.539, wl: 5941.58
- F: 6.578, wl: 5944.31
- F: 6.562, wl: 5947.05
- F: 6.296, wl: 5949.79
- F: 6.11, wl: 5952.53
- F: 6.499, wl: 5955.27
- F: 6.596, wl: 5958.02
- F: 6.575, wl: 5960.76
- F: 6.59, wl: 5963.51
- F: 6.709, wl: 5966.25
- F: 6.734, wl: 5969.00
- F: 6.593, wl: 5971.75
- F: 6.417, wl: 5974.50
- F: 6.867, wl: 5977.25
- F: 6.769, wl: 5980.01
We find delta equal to 6.563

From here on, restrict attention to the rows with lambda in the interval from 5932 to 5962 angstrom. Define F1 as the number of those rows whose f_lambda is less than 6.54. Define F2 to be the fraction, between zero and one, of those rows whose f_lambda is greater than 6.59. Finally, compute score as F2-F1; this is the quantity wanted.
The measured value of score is -4.7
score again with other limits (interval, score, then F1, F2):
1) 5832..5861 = -0.2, 1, 0.82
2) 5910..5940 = -4.6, 5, 0.36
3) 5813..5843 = 1.0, 0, 1.00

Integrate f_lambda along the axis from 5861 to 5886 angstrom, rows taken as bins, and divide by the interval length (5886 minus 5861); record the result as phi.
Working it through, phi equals 6.62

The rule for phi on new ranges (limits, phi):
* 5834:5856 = 6.68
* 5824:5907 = 6.55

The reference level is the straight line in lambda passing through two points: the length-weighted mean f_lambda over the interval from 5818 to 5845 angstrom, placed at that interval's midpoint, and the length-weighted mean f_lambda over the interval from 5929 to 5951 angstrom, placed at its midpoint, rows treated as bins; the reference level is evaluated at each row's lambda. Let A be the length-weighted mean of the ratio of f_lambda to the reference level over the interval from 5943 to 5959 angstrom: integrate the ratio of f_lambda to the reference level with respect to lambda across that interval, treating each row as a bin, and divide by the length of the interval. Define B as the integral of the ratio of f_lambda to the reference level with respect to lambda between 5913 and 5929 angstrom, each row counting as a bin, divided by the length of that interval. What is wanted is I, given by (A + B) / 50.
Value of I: 0.0399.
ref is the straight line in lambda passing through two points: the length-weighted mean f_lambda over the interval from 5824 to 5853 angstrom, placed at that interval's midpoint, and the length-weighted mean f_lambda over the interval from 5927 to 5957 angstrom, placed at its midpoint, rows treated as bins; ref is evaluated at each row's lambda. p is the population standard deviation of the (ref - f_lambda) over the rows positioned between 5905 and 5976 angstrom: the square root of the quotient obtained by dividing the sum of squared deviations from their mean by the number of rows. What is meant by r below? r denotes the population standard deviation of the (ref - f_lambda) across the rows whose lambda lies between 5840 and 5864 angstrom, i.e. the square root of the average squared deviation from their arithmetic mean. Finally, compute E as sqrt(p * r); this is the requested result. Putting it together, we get 0.18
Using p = 0.17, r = 0.193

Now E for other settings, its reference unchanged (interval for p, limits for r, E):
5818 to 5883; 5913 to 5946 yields 0.20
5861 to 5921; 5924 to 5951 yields 0.25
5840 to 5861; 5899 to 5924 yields 0.13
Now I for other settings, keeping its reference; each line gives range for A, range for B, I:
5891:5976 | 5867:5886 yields 0.0398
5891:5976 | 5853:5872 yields 0.0394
